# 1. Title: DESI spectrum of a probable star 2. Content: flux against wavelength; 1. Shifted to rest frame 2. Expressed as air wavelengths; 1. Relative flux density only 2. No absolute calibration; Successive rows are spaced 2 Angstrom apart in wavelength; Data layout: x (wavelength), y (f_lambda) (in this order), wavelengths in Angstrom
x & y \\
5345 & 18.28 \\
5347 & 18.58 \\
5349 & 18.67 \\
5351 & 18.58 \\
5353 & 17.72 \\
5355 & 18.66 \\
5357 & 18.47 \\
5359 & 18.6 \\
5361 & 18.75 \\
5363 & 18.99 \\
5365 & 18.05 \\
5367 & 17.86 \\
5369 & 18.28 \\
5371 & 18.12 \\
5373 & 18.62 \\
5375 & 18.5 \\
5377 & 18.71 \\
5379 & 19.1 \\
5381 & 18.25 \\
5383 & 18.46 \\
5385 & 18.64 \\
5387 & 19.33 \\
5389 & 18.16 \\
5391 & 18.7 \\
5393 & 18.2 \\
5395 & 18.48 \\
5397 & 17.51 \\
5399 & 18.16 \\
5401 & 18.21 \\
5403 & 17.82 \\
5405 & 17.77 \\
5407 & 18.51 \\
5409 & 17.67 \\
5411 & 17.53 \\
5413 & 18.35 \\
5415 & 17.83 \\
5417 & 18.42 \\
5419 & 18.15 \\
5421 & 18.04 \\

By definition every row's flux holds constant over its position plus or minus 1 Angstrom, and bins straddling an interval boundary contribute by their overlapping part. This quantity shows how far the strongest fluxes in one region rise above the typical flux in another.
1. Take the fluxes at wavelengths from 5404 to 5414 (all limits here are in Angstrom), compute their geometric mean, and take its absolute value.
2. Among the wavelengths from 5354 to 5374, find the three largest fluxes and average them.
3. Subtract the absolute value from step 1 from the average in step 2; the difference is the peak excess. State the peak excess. 0.84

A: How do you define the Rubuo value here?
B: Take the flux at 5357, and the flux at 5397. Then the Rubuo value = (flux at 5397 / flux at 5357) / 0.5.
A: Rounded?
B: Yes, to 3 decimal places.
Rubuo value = 1.896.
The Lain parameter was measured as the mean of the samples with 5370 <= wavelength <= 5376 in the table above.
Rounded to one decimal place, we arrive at 18.4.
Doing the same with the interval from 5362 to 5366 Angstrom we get 18.5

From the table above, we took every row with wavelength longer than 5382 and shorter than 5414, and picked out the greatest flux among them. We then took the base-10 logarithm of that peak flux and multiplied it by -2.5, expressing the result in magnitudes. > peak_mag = -3.22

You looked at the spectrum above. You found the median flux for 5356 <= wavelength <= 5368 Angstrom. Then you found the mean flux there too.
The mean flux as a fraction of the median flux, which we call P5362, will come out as 1.00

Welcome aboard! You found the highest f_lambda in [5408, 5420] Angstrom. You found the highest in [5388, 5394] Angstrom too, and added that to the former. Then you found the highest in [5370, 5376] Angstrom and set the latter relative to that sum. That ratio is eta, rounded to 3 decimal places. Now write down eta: 0.502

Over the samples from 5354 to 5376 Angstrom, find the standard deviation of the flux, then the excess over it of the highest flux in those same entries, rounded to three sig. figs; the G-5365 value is 18.7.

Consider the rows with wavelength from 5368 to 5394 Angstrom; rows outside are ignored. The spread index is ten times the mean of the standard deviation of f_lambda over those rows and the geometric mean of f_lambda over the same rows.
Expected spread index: 94.5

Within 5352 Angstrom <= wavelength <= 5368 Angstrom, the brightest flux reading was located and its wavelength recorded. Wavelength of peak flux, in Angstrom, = 5363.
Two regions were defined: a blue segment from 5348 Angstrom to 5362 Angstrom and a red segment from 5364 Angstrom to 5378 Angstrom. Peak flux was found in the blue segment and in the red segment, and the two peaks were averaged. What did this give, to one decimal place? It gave 18.7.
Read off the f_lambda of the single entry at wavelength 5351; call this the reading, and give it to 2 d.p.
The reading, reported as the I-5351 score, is 18.58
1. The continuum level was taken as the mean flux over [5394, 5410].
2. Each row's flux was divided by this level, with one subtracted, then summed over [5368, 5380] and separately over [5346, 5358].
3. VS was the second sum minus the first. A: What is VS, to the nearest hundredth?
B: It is -0.04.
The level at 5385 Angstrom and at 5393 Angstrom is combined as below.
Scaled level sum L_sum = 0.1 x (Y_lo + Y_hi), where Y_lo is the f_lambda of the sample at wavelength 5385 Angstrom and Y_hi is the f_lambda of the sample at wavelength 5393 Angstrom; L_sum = 3.684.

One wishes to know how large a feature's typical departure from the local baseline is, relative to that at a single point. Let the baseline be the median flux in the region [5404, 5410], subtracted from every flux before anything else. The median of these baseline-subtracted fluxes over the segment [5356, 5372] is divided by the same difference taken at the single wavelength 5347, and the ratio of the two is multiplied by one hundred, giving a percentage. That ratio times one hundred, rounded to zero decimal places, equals 75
